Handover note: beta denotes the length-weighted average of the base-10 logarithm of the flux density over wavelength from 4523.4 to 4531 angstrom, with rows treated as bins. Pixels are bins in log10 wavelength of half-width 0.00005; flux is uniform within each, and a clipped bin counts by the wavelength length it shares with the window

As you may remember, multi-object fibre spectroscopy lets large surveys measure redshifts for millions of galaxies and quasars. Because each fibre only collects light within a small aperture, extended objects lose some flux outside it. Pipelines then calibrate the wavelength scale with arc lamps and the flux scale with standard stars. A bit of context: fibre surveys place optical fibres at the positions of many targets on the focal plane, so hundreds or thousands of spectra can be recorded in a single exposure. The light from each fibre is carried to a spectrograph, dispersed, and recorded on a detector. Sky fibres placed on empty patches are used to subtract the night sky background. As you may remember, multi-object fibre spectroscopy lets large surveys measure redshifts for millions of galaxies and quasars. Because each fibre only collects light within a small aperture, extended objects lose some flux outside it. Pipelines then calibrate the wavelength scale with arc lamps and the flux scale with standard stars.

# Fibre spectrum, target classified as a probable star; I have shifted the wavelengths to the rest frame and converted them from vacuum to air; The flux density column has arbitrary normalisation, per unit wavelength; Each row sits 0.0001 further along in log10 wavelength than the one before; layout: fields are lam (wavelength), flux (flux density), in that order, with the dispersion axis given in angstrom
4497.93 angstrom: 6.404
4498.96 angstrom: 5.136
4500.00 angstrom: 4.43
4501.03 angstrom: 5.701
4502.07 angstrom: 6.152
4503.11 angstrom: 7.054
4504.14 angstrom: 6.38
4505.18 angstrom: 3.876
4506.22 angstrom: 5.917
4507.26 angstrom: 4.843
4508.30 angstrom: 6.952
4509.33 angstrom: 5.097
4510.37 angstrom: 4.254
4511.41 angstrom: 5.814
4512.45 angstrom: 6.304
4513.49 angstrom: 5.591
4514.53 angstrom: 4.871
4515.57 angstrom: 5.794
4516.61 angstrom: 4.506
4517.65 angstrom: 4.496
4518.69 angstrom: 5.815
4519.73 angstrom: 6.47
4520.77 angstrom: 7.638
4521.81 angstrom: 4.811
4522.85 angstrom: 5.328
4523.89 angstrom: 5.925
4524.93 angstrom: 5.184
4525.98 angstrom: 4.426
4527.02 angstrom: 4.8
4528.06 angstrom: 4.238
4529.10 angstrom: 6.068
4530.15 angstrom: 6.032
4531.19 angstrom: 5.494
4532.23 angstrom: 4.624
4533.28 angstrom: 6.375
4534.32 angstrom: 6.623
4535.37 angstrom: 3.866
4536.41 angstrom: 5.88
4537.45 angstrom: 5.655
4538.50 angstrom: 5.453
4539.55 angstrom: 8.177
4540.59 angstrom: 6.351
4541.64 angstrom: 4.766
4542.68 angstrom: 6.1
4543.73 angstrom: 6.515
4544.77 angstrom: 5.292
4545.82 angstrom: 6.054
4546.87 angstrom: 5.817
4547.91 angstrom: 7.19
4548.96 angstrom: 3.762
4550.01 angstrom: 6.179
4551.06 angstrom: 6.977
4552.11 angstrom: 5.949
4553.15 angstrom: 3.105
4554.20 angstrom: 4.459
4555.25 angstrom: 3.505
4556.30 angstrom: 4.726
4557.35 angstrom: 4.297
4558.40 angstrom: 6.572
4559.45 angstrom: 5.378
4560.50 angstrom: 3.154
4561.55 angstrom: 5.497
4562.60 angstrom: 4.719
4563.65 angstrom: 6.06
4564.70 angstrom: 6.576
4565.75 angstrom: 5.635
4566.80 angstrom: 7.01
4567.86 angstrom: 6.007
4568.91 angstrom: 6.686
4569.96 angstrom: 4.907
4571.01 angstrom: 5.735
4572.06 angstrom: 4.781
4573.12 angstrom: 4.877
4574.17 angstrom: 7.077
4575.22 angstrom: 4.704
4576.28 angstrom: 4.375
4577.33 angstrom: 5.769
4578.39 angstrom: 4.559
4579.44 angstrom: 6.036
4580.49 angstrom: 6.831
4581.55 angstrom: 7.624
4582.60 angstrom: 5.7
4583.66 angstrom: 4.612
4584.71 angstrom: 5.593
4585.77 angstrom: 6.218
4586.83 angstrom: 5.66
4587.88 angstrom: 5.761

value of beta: 0.72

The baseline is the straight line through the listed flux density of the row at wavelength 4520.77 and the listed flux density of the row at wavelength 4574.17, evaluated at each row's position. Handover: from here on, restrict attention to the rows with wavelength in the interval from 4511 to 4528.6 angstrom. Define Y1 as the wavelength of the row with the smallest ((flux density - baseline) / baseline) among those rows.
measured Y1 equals 4528.06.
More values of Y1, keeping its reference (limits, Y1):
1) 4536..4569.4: 4553.15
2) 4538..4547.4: 4541.64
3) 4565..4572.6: 4572.06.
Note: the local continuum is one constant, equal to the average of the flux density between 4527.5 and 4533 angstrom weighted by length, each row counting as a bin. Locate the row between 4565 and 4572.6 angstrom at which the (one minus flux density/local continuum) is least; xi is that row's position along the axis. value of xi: 4566.80 angstrom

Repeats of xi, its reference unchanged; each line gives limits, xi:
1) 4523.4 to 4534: 4533.28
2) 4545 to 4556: 4547.91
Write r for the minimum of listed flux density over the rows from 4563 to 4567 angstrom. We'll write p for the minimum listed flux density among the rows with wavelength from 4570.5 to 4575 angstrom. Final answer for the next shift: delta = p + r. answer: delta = 10.4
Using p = 4.781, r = 5.635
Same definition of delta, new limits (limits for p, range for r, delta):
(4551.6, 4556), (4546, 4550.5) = 6.9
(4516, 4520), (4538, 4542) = 9.3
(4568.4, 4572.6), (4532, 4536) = 8.6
